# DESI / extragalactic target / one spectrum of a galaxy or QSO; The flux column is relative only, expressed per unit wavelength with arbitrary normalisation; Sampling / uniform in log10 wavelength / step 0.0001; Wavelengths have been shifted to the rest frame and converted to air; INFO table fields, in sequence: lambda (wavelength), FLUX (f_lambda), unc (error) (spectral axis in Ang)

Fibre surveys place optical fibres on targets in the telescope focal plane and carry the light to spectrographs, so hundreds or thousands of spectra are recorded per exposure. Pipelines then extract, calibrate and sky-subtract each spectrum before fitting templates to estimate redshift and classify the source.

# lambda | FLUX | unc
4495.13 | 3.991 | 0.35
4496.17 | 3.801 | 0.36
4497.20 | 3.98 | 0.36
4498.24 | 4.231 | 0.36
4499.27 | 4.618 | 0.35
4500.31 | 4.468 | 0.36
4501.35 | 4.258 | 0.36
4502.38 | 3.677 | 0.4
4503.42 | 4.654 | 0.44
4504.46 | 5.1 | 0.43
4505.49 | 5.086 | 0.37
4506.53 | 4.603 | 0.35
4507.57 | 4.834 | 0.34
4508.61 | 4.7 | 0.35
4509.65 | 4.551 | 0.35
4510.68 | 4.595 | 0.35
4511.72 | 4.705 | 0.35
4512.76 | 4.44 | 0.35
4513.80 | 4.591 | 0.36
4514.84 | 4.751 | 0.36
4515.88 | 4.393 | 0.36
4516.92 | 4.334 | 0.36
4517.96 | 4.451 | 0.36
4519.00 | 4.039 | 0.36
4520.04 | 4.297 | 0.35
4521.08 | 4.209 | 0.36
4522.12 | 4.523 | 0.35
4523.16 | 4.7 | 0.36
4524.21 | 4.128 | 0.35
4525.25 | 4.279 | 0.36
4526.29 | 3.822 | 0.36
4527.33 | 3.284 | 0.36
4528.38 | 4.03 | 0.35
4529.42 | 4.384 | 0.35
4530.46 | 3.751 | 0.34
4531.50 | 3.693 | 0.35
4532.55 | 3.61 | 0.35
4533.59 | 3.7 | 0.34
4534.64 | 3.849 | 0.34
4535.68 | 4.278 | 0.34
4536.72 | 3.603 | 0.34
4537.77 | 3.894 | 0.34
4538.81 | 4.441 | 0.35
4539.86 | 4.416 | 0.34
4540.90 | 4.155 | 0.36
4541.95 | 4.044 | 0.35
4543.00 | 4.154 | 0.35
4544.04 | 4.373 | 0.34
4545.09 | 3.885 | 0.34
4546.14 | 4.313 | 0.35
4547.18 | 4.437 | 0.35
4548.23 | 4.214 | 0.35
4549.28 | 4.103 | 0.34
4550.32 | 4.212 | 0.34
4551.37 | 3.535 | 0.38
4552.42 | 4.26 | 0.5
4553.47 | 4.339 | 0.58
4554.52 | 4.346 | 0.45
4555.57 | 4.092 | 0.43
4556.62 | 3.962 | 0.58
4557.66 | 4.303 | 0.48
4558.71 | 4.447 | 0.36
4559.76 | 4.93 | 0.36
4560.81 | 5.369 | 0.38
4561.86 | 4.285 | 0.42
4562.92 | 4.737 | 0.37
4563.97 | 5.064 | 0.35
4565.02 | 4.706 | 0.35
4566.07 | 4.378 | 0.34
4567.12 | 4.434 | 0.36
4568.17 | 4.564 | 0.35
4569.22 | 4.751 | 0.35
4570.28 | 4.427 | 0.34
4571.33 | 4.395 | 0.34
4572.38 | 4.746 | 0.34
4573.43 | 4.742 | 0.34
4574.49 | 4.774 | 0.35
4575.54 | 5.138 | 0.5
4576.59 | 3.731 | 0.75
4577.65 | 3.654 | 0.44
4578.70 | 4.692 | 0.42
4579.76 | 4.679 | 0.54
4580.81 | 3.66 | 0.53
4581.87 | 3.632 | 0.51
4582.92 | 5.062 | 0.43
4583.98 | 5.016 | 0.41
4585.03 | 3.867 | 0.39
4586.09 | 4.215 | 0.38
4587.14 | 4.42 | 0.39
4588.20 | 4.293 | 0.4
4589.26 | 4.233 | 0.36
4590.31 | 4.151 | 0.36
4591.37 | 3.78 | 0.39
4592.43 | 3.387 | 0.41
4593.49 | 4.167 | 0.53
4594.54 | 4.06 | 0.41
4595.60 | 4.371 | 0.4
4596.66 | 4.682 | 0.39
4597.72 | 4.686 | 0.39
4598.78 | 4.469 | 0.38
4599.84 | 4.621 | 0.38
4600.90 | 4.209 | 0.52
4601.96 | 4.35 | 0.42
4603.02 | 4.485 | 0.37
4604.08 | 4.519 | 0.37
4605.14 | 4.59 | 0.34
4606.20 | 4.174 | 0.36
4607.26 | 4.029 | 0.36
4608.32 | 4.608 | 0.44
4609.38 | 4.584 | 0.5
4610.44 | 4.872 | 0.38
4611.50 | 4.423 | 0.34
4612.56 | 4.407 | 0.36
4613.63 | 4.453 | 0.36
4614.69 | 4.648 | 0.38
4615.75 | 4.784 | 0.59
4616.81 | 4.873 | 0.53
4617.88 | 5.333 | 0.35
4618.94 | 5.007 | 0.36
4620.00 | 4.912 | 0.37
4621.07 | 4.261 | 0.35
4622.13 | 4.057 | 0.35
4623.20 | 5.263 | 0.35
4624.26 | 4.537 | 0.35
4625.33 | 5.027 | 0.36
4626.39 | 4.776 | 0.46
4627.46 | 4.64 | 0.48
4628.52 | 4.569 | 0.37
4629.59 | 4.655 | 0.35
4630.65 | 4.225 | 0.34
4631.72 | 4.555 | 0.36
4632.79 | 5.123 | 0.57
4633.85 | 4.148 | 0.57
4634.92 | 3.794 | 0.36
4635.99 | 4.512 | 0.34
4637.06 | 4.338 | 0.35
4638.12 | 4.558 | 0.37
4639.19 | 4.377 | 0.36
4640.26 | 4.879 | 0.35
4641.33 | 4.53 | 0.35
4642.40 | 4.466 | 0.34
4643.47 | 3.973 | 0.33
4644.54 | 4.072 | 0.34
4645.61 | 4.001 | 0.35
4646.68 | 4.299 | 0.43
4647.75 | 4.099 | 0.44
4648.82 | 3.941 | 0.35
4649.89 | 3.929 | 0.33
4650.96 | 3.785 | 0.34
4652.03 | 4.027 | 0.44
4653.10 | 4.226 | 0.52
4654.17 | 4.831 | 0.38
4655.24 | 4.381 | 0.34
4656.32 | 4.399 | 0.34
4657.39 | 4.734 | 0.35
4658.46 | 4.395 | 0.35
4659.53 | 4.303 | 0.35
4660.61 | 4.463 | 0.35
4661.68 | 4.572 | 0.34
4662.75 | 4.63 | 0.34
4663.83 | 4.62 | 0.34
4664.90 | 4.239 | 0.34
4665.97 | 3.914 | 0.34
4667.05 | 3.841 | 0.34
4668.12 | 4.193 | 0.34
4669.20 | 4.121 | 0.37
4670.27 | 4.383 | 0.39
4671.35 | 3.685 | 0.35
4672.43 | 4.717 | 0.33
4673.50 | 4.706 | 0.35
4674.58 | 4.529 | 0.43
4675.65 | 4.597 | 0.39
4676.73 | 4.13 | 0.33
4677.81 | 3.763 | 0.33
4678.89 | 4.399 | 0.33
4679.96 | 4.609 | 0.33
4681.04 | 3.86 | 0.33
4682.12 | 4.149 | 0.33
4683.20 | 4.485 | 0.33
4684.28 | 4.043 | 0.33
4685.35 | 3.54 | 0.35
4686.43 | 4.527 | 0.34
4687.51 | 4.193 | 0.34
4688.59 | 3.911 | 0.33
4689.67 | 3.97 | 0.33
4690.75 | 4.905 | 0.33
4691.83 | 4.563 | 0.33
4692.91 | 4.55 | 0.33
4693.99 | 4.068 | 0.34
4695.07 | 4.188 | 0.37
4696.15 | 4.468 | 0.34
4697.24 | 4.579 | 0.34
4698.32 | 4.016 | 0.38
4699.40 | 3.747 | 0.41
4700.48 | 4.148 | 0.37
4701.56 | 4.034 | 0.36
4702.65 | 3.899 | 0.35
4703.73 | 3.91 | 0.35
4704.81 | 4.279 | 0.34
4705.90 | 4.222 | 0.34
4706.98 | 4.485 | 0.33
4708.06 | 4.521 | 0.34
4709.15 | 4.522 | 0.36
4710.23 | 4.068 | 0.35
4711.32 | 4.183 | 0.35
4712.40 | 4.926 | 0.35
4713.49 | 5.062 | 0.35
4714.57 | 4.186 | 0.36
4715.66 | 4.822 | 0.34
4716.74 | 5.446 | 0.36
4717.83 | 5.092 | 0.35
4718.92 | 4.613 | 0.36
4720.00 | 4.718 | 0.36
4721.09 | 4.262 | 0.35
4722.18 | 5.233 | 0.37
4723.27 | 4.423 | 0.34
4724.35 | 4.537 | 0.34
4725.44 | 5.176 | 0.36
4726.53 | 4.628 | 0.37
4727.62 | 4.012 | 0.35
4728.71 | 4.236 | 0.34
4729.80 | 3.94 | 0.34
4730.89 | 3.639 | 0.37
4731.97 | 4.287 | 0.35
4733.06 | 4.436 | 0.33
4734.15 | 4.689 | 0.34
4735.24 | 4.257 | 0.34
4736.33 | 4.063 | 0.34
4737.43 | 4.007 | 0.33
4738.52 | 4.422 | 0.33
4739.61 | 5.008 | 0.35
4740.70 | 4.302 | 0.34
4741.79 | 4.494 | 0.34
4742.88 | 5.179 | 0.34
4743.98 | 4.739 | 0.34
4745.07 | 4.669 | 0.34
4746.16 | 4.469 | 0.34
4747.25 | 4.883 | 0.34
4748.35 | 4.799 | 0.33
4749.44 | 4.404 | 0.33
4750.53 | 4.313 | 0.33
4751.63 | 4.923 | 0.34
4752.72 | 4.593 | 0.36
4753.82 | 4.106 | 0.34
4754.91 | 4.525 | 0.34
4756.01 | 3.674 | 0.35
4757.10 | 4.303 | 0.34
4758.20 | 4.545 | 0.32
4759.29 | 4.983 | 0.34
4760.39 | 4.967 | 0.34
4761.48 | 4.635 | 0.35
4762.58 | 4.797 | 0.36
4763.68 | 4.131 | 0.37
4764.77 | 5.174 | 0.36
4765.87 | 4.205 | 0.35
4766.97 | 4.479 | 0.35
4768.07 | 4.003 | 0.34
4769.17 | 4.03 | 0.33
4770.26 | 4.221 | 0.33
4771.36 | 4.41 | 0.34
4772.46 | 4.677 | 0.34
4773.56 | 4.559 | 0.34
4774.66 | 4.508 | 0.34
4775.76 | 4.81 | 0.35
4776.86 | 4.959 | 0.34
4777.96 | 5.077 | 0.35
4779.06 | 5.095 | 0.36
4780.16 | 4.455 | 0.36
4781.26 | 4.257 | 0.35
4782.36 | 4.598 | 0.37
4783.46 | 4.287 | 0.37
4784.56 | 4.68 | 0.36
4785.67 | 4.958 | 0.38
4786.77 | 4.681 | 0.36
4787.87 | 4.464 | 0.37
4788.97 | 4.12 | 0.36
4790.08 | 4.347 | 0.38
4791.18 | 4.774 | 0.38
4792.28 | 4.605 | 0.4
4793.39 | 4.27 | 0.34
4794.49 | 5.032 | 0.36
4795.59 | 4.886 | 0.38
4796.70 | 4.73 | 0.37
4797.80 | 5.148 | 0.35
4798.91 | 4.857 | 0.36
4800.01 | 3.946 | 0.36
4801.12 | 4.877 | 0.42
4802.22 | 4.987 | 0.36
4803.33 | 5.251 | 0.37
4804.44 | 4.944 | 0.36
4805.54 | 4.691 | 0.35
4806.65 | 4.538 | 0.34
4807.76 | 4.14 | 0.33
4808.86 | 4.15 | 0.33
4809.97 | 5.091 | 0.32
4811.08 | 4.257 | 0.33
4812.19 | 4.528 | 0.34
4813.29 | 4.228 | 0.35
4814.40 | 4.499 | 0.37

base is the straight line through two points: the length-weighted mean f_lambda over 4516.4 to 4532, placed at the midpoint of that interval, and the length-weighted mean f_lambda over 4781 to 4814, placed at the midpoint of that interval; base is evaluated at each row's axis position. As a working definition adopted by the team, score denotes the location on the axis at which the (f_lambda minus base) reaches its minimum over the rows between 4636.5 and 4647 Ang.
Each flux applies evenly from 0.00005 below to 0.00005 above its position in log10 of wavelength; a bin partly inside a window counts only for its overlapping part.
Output 4643.47 Ang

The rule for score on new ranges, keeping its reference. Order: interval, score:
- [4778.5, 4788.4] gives 4781.26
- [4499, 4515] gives 4502.38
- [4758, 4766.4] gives 4763.68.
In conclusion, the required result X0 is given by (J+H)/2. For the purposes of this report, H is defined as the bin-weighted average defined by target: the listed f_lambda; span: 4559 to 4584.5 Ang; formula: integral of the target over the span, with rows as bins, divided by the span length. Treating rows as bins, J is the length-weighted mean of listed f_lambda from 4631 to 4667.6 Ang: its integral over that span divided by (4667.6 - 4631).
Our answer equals 4.44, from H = 4.56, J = 4.32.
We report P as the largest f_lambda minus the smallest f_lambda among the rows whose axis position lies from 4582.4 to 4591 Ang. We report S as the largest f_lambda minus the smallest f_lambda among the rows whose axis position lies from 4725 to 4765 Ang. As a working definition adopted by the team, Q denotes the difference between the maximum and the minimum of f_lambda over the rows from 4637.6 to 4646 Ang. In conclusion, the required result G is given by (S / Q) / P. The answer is 1.4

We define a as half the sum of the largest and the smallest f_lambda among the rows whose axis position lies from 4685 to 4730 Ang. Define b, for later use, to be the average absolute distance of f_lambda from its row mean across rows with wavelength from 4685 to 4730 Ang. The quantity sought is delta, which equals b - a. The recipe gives -4.14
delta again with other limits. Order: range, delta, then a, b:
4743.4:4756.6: -4.04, 4.3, 0.26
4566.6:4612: -3.94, 4.3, 0.32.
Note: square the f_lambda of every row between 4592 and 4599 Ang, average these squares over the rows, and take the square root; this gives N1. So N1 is 4.3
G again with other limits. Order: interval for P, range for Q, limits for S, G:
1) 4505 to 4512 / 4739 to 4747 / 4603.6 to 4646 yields 3.3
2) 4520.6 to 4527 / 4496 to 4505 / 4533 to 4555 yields 0.7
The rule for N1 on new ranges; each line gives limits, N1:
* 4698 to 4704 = 4.0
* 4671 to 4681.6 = 4.3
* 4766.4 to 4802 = 4.6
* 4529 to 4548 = 4.1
